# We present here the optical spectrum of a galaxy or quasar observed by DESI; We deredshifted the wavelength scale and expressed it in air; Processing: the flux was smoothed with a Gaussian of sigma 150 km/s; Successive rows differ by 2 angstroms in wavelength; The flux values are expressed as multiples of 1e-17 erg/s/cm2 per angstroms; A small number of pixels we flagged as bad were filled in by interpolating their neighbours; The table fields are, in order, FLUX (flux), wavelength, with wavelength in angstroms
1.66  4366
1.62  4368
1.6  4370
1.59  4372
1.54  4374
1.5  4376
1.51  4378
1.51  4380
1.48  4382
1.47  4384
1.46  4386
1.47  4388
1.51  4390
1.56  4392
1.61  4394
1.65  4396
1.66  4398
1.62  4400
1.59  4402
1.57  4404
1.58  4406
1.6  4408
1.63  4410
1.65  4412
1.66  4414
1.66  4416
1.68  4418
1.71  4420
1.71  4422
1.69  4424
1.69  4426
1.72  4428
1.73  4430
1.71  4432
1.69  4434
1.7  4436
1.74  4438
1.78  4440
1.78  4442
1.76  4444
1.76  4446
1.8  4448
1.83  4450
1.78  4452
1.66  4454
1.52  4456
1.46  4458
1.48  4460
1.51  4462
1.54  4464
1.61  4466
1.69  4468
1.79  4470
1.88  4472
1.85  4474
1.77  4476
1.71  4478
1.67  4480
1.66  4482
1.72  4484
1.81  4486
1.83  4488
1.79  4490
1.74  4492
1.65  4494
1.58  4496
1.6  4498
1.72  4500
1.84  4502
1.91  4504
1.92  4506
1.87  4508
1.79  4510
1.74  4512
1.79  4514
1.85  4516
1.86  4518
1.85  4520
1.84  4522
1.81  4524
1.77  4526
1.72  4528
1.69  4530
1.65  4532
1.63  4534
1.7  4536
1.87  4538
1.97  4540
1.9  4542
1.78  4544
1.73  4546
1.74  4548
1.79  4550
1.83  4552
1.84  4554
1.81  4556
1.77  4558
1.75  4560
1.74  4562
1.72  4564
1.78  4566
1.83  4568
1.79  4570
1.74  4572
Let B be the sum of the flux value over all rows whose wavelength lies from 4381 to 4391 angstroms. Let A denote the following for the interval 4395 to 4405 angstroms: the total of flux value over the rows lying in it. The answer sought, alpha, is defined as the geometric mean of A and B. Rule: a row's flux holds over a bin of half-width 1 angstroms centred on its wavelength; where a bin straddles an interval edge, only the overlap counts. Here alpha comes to 7.73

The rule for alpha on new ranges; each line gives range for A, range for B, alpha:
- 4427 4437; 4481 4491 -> 8.68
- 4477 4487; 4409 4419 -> 8.42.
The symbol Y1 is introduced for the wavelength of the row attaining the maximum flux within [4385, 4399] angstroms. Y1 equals 4398 angstroms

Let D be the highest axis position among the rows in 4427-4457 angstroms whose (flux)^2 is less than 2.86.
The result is 4456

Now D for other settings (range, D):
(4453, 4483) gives 4482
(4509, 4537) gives 4534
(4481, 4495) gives 4494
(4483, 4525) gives 4498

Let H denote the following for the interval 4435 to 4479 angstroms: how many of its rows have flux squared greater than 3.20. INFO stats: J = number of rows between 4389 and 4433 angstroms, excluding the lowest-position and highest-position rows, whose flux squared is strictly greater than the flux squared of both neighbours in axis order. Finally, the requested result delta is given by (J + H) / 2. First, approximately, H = 5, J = 2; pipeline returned 3.5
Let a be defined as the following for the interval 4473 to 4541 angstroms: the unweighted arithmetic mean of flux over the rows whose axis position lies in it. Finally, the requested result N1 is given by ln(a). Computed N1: 0.571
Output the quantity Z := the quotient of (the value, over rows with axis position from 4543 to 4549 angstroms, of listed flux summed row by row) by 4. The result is 1.31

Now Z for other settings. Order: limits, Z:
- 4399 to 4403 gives 0.80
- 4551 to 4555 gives 0.92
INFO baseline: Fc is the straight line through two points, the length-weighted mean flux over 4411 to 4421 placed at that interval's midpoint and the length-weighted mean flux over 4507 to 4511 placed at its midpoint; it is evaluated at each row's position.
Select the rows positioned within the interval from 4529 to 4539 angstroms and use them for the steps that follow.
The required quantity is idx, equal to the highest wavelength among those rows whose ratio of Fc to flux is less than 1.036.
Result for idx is 4538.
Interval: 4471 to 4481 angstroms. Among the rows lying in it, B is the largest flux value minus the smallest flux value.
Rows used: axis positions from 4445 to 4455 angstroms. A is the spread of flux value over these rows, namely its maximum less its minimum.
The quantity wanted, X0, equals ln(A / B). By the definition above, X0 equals -0.2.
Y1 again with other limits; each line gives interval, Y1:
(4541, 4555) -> 4542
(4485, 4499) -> 4488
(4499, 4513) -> 4506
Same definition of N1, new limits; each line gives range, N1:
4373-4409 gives 0.438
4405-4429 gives 0.510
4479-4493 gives 0.557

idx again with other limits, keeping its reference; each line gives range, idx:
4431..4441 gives 4440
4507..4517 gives 4516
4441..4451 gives 4450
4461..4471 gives 4470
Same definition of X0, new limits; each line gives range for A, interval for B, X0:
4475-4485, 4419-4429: 1.3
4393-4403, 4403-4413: -0.1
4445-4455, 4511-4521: 0.3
